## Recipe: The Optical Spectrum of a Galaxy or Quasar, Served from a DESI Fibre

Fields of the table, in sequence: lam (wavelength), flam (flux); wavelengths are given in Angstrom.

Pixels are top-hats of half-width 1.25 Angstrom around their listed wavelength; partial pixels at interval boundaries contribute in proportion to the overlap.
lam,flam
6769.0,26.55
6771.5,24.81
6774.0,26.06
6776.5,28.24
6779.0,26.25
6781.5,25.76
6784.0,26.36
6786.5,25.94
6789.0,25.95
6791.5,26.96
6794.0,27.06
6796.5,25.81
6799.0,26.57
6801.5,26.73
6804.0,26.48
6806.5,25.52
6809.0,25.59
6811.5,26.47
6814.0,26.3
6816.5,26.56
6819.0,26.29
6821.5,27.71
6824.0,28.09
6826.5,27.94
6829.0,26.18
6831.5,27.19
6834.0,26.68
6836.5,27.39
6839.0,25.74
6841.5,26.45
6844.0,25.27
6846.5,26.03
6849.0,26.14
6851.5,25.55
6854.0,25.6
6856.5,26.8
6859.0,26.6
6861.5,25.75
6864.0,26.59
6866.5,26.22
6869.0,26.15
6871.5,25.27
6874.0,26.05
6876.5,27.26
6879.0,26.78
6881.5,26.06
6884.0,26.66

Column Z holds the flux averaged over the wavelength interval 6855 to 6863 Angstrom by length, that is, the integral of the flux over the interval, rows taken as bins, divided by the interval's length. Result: 26.37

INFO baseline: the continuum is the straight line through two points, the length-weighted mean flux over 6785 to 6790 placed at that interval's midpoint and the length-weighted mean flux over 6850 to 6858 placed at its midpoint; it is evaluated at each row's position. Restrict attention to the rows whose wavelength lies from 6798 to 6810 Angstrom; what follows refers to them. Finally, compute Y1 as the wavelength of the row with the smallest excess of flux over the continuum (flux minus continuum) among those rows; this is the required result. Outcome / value 6806.5 Angstrom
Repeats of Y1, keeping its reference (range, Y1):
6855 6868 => 6861.5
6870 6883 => 6871.5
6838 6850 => 6844.0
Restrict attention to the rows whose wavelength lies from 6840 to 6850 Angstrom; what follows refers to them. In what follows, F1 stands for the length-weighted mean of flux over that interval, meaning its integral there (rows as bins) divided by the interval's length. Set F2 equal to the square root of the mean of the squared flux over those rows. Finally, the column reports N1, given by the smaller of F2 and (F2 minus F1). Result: 0.014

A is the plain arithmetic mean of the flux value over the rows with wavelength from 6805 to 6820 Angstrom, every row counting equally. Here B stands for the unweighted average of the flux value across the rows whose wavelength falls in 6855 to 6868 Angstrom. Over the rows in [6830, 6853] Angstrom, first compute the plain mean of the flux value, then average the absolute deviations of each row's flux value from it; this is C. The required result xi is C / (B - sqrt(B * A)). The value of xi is 4.3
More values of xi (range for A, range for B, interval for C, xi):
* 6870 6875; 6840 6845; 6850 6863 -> 5.1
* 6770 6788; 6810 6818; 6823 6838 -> 4.7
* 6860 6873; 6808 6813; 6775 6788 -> 40.7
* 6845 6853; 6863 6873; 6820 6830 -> 8.6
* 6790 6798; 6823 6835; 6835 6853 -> 1.6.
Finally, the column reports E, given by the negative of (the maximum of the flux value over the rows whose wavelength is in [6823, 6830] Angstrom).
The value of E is -28.1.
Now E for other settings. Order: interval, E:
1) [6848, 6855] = -26.1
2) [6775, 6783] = -28.2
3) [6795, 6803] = -26.7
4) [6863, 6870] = -26.6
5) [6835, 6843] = -27.4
